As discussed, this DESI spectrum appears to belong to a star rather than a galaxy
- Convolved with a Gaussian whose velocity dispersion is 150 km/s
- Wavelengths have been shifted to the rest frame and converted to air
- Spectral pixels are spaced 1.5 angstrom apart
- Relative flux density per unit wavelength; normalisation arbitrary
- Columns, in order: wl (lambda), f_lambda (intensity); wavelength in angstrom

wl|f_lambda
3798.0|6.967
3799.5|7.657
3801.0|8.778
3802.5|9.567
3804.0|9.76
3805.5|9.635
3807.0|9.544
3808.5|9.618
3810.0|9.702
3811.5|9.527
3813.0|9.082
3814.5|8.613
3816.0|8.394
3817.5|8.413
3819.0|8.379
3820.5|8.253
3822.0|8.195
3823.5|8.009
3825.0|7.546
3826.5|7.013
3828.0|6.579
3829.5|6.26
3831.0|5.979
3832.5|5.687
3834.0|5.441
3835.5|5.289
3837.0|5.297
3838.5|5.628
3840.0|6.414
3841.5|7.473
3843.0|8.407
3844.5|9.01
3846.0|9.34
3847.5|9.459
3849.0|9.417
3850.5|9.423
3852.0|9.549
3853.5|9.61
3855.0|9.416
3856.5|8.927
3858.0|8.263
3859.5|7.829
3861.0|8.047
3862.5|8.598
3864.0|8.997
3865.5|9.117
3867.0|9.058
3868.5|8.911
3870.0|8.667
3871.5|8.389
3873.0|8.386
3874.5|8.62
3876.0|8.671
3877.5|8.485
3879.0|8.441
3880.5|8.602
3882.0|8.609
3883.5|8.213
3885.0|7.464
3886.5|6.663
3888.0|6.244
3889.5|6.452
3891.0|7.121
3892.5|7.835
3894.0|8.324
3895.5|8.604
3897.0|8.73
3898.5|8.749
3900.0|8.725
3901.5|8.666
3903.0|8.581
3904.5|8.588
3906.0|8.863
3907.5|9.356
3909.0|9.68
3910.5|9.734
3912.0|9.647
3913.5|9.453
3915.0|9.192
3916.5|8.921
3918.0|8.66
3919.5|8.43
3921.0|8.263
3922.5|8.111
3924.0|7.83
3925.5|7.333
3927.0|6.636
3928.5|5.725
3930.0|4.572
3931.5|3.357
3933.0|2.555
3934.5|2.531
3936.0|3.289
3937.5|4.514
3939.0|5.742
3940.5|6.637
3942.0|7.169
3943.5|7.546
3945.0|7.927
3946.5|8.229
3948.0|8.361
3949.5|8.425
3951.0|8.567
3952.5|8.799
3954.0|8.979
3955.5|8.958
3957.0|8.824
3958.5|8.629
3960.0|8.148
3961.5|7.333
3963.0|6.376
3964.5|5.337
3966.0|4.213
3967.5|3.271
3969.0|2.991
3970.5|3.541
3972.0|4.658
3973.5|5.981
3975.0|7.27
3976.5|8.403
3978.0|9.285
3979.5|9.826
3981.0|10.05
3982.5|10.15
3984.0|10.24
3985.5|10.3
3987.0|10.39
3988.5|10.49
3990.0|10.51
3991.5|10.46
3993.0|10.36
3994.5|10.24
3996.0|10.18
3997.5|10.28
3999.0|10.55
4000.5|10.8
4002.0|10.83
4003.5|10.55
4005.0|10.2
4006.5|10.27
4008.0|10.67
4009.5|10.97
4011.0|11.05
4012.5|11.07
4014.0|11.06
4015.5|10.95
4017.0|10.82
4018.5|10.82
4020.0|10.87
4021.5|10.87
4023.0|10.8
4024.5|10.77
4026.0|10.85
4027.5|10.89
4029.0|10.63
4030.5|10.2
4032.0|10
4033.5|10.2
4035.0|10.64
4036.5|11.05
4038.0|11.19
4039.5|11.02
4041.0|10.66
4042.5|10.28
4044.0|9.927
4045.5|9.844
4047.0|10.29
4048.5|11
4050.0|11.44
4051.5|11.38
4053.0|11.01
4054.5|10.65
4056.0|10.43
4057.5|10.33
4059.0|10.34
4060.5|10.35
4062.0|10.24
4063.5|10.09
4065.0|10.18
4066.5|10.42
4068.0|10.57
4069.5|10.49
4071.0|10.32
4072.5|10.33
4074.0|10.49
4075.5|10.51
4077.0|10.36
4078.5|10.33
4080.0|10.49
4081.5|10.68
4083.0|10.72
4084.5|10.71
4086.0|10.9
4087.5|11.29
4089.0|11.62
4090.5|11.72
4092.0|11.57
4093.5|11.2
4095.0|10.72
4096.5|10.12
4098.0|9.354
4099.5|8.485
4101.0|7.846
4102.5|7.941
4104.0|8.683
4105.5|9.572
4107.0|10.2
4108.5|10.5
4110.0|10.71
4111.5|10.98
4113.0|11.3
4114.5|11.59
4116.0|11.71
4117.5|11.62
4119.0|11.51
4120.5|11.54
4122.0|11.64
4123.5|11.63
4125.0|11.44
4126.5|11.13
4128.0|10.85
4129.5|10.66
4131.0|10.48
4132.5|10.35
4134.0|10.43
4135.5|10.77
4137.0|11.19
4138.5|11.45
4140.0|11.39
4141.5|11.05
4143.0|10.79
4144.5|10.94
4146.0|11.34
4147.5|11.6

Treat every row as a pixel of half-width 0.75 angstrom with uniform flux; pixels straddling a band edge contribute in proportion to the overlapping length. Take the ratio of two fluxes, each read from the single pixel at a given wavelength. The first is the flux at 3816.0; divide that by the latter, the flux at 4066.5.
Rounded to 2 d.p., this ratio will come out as 0.81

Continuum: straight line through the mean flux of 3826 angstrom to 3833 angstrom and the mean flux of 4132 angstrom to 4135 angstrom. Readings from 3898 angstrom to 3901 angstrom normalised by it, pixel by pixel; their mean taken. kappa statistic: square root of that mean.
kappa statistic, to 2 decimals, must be 1.10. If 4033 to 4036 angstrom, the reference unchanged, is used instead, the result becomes 1.07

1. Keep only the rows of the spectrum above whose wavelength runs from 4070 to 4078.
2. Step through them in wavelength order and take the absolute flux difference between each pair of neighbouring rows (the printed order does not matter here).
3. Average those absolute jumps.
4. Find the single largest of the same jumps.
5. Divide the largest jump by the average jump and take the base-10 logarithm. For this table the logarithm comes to 0.27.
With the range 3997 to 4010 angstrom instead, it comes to 0.22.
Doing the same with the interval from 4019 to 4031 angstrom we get 0.52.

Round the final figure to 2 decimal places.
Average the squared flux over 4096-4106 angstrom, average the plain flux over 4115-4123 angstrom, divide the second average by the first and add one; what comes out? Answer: 1.15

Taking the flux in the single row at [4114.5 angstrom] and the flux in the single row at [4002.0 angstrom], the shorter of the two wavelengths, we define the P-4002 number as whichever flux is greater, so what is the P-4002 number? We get 11.6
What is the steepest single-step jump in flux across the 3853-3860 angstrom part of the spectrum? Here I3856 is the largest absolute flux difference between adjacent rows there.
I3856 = 0.66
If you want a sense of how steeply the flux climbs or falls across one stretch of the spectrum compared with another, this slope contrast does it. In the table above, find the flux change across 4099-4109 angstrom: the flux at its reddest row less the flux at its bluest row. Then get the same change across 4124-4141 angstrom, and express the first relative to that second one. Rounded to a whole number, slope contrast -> -40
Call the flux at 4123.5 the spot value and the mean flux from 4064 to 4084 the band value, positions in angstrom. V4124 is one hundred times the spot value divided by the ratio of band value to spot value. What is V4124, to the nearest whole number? 1294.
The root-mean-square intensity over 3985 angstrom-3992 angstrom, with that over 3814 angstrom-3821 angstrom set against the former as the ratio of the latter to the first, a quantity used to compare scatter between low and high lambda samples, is 0.81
